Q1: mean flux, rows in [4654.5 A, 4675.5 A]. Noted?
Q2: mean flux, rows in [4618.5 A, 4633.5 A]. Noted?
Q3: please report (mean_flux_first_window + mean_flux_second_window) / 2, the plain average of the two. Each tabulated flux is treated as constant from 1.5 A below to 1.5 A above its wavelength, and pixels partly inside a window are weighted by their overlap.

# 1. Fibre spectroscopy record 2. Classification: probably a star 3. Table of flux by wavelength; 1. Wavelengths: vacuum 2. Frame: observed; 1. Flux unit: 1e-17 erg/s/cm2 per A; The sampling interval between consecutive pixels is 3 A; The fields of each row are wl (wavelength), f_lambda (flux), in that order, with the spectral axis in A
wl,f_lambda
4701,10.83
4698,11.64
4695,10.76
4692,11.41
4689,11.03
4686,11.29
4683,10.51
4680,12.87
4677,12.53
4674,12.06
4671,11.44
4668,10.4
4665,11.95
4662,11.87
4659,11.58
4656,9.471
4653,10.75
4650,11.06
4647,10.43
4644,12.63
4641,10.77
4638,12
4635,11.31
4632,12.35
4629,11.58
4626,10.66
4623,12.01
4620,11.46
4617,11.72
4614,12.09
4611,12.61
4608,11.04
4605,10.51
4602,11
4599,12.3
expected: 11.4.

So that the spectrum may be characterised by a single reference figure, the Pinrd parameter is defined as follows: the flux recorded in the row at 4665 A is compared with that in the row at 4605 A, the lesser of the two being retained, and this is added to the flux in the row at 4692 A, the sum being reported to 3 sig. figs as 21.9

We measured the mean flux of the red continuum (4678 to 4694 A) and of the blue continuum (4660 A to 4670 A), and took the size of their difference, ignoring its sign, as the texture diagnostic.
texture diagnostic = 0.02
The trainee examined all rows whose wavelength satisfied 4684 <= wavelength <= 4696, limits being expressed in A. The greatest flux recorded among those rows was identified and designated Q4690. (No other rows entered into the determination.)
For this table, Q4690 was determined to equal 11.41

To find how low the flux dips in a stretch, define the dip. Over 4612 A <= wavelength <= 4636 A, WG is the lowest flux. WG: 10.66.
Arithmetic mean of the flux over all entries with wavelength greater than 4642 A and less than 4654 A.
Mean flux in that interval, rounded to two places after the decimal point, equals 11.22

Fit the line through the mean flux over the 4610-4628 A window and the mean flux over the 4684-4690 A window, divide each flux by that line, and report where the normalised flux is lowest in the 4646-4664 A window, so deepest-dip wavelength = 4656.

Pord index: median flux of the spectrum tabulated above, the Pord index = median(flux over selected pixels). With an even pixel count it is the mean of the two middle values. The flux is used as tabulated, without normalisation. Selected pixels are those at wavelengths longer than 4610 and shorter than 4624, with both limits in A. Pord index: 12.0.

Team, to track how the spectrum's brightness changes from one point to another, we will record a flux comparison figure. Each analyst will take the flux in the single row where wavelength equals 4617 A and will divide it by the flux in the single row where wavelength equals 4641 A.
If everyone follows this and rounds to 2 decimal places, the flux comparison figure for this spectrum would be 1.09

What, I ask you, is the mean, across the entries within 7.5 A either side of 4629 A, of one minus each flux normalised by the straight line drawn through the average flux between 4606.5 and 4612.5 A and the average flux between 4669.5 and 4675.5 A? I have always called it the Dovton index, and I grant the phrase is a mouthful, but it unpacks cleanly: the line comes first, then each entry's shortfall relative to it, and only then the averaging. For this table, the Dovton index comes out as 0.019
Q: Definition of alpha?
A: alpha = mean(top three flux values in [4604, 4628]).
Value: 12.2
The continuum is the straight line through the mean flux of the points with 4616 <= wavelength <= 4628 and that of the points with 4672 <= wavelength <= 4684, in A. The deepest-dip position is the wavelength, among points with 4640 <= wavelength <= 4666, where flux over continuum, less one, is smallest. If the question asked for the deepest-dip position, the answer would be 4656 A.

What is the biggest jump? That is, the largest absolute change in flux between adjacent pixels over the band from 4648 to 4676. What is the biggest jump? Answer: 2.1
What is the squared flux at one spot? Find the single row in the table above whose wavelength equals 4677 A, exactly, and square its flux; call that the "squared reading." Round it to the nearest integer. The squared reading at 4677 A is 157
